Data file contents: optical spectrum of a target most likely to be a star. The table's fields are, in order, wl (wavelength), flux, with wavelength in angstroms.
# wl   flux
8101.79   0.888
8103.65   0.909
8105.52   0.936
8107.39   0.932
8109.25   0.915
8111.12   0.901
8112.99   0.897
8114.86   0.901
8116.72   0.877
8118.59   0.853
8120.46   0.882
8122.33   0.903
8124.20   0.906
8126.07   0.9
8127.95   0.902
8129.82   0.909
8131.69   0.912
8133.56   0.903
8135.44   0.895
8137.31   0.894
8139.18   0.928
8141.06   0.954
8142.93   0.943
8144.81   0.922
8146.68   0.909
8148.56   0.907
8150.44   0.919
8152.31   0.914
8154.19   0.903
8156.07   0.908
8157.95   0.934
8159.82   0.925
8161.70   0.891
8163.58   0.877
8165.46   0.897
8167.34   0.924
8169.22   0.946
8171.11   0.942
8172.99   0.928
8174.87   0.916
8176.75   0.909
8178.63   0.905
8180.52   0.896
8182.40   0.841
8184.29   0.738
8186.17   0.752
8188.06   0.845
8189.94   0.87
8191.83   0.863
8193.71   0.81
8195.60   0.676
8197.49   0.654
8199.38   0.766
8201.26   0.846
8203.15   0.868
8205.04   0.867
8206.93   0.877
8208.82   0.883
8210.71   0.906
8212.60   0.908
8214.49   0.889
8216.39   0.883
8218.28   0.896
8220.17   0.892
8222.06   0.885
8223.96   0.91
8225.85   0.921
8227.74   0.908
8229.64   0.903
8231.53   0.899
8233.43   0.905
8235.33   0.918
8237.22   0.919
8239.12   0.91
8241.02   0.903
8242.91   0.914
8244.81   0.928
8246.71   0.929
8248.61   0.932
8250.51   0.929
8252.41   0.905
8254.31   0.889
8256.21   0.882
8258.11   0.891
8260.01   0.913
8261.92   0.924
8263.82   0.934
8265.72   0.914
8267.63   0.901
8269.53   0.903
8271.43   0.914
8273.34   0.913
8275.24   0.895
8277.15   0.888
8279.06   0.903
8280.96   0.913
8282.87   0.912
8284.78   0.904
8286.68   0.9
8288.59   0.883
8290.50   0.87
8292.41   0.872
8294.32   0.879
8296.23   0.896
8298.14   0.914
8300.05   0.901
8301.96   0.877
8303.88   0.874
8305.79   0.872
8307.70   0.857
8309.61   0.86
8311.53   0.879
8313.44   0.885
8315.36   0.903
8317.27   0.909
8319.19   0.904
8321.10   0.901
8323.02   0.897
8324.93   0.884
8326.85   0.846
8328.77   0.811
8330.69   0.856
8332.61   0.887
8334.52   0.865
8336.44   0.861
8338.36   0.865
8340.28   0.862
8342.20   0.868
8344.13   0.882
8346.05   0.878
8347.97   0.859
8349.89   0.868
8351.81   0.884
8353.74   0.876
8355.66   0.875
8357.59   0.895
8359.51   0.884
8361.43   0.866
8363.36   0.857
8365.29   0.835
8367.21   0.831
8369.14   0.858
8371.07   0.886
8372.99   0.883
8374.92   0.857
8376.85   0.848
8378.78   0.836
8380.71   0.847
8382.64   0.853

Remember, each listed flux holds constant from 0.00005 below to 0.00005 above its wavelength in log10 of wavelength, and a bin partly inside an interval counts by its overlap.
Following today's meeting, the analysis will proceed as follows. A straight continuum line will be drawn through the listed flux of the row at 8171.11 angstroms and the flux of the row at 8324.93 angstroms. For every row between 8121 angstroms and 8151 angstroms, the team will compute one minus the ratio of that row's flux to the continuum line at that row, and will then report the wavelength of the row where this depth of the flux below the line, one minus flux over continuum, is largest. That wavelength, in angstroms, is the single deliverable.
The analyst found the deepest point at 8137.31 angstroms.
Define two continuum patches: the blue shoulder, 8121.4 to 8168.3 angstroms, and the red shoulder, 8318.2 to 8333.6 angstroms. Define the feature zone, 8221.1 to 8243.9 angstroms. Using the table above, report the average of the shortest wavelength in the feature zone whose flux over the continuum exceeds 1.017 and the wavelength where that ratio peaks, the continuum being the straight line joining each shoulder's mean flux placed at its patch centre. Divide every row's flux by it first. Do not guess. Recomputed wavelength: 8230.6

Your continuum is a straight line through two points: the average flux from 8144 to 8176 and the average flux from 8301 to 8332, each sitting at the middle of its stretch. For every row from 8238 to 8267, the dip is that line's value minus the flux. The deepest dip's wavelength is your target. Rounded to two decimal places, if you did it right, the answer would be 8256.21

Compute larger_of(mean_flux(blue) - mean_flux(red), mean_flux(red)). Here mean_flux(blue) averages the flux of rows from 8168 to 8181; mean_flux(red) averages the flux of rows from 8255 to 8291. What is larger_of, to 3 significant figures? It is 0.903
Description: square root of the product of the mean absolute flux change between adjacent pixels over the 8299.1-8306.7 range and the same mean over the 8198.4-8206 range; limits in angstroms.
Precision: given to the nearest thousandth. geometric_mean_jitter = 0.018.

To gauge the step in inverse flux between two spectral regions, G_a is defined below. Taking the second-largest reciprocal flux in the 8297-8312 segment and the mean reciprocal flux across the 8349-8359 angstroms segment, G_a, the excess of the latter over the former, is -0.03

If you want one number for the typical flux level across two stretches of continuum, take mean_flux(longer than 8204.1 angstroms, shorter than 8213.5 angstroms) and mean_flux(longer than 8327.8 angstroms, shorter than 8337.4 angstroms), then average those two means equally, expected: 0.872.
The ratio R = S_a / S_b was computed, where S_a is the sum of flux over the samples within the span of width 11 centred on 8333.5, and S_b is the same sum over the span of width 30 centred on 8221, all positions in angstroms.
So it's 0.36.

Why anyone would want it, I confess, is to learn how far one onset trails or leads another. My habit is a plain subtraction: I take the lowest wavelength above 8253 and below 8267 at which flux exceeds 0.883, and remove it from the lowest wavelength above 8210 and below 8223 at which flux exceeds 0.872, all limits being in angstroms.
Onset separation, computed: -43.6 angstroms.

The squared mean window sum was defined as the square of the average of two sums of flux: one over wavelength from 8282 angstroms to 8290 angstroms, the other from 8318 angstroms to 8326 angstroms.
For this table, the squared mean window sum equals 12.9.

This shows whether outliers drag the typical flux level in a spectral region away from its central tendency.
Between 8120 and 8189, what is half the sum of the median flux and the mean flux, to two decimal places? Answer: 0.90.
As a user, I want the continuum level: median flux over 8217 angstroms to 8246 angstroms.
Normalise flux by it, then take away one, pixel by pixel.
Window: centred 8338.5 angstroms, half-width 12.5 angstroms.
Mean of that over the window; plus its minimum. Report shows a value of -0.16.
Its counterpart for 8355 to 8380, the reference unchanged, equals -0.14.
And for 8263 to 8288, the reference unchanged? -0.02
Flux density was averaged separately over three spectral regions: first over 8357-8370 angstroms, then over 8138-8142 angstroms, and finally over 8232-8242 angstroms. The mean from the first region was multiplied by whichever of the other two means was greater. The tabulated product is 0.81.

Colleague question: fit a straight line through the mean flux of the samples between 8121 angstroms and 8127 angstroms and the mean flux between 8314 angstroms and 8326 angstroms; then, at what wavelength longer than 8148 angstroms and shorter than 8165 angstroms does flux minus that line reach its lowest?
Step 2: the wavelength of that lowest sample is 8163.58 angstroms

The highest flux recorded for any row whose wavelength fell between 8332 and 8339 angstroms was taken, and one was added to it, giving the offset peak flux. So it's 1.89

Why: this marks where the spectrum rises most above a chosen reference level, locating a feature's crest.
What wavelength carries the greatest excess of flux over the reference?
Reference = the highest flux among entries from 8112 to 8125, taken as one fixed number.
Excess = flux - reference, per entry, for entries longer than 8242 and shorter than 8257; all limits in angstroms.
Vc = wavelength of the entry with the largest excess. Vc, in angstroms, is 8248.61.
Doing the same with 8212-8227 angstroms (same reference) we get 8225.85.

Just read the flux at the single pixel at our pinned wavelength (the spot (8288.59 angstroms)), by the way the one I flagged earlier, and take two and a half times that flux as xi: 2.21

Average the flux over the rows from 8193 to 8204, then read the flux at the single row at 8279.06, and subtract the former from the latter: 0.13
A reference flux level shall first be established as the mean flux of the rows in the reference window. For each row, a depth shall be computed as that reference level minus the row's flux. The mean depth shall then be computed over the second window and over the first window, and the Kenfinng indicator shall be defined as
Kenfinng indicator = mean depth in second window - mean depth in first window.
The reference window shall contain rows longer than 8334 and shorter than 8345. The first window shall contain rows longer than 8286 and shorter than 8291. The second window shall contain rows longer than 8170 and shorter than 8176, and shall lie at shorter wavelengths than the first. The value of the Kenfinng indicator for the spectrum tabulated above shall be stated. -0.04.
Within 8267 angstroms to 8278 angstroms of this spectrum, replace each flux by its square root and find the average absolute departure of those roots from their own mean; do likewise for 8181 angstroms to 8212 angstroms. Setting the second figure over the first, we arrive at 8.8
